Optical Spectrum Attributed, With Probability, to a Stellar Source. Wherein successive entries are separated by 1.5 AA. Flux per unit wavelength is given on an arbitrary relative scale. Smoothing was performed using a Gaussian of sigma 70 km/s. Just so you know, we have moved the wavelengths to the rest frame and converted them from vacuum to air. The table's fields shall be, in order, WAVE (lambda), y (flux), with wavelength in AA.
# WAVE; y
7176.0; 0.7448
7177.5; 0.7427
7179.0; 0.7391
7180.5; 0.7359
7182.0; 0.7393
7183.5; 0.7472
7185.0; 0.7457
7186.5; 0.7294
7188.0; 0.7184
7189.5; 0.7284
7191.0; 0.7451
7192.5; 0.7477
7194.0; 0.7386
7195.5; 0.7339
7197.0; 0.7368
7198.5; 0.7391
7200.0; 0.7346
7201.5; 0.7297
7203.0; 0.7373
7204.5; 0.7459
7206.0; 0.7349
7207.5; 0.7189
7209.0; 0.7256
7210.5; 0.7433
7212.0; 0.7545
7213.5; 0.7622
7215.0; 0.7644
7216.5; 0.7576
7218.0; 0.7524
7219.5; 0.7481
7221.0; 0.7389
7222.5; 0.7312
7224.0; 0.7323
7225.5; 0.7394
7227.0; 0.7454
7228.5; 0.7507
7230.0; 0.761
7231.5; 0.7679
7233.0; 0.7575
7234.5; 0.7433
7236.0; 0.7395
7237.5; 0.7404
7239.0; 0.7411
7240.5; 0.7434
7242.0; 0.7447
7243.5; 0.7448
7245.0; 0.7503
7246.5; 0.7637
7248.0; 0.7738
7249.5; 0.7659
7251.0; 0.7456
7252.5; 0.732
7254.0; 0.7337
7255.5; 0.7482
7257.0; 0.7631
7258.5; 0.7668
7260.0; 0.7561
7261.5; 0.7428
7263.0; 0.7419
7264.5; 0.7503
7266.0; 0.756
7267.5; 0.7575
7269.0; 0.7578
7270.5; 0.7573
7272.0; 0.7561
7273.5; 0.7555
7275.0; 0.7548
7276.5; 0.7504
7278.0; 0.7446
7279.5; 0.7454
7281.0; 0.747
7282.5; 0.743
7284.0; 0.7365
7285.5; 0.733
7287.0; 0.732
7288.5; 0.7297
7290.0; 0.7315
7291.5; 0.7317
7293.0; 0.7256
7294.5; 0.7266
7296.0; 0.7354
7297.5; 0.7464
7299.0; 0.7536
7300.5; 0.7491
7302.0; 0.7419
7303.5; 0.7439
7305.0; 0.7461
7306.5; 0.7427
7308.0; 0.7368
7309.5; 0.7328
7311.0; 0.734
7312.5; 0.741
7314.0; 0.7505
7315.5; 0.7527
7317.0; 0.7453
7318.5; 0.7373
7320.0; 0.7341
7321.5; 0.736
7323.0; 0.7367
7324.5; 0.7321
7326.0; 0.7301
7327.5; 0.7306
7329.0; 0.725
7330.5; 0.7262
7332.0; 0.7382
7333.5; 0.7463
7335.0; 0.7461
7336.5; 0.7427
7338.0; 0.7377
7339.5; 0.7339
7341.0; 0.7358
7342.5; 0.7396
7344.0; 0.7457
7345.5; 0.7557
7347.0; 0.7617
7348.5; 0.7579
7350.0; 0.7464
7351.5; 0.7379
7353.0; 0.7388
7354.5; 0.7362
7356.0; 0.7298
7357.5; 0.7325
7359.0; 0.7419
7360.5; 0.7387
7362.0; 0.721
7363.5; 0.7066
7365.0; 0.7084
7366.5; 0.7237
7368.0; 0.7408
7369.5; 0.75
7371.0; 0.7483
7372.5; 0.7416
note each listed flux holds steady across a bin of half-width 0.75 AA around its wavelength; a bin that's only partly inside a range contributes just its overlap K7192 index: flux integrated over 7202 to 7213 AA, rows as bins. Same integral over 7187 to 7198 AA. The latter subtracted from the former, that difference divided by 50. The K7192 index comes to 0.000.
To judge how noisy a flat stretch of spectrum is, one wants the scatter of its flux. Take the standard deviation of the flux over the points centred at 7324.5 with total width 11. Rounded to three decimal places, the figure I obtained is 0.004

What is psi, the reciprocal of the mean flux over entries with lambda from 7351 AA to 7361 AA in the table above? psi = 1.358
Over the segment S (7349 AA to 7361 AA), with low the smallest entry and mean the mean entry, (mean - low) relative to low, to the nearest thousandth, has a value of 0.011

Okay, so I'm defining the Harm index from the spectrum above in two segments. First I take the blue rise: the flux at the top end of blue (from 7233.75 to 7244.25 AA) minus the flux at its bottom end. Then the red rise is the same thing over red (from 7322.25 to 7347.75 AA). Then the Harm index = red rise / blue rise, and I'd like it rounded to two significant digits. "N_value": 17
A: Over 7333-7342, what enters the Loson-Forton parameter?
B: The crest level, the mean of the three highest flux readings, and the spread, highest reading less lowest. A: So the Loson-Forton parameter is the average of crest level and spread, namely 0.379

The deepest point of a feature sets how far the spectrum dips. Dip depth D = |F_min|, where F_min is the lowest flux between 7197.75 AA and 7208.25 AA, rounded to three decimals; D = 0.719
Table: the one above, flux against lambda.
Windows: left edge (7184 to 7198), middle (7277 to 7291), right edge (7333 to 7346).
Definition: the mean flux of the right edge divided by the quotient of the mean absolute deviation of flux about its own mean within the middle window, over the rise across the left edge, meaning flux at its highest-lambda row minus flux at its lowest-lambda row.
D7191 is -1.07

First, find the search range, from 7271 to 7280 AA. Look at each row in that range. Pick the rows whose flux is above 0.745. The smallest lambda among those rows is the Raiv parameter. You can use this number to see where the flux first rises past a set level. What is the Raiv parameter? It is 7272.0 AA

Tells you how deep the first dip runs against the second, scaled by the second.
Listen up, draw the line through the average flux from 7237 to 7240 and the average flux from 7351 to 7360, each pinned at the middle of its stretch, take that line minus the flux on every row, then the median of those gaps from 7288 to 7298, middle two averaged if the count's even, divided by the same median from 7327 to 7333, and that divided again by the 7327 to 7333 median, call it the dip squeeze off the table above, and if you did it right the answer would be 93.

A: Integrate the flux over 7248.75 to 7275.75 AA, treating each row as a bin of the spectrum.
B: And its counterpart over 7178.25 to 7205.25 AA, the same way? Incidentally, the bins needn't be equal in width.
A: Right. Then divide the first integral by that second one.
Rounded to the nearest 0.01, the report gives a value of 1.02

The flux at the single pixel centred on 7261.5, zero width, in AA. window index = 0.7428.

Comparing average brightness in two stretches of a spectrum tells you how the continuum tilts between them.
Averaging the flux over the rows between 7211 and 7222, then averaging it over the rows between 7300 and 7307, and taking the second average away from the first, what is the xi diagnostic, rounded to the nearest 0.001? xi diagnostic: 0.009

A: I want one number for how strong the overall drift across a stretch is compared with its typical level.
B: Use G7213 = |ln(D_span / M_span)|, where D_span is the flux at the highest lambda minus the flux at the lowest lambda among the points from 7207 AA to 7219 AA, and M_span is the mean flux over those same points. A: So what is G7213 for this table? 3.11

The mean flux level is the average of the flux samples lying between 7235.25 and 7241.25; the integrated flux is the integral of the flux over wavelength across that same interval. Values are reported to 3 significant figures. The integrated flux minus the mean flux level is 3.71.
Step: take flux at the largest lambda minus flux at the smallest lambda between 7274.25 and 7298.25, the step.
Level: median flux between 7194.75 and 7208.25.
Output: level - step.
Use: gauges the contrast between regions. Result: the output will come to 0.743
